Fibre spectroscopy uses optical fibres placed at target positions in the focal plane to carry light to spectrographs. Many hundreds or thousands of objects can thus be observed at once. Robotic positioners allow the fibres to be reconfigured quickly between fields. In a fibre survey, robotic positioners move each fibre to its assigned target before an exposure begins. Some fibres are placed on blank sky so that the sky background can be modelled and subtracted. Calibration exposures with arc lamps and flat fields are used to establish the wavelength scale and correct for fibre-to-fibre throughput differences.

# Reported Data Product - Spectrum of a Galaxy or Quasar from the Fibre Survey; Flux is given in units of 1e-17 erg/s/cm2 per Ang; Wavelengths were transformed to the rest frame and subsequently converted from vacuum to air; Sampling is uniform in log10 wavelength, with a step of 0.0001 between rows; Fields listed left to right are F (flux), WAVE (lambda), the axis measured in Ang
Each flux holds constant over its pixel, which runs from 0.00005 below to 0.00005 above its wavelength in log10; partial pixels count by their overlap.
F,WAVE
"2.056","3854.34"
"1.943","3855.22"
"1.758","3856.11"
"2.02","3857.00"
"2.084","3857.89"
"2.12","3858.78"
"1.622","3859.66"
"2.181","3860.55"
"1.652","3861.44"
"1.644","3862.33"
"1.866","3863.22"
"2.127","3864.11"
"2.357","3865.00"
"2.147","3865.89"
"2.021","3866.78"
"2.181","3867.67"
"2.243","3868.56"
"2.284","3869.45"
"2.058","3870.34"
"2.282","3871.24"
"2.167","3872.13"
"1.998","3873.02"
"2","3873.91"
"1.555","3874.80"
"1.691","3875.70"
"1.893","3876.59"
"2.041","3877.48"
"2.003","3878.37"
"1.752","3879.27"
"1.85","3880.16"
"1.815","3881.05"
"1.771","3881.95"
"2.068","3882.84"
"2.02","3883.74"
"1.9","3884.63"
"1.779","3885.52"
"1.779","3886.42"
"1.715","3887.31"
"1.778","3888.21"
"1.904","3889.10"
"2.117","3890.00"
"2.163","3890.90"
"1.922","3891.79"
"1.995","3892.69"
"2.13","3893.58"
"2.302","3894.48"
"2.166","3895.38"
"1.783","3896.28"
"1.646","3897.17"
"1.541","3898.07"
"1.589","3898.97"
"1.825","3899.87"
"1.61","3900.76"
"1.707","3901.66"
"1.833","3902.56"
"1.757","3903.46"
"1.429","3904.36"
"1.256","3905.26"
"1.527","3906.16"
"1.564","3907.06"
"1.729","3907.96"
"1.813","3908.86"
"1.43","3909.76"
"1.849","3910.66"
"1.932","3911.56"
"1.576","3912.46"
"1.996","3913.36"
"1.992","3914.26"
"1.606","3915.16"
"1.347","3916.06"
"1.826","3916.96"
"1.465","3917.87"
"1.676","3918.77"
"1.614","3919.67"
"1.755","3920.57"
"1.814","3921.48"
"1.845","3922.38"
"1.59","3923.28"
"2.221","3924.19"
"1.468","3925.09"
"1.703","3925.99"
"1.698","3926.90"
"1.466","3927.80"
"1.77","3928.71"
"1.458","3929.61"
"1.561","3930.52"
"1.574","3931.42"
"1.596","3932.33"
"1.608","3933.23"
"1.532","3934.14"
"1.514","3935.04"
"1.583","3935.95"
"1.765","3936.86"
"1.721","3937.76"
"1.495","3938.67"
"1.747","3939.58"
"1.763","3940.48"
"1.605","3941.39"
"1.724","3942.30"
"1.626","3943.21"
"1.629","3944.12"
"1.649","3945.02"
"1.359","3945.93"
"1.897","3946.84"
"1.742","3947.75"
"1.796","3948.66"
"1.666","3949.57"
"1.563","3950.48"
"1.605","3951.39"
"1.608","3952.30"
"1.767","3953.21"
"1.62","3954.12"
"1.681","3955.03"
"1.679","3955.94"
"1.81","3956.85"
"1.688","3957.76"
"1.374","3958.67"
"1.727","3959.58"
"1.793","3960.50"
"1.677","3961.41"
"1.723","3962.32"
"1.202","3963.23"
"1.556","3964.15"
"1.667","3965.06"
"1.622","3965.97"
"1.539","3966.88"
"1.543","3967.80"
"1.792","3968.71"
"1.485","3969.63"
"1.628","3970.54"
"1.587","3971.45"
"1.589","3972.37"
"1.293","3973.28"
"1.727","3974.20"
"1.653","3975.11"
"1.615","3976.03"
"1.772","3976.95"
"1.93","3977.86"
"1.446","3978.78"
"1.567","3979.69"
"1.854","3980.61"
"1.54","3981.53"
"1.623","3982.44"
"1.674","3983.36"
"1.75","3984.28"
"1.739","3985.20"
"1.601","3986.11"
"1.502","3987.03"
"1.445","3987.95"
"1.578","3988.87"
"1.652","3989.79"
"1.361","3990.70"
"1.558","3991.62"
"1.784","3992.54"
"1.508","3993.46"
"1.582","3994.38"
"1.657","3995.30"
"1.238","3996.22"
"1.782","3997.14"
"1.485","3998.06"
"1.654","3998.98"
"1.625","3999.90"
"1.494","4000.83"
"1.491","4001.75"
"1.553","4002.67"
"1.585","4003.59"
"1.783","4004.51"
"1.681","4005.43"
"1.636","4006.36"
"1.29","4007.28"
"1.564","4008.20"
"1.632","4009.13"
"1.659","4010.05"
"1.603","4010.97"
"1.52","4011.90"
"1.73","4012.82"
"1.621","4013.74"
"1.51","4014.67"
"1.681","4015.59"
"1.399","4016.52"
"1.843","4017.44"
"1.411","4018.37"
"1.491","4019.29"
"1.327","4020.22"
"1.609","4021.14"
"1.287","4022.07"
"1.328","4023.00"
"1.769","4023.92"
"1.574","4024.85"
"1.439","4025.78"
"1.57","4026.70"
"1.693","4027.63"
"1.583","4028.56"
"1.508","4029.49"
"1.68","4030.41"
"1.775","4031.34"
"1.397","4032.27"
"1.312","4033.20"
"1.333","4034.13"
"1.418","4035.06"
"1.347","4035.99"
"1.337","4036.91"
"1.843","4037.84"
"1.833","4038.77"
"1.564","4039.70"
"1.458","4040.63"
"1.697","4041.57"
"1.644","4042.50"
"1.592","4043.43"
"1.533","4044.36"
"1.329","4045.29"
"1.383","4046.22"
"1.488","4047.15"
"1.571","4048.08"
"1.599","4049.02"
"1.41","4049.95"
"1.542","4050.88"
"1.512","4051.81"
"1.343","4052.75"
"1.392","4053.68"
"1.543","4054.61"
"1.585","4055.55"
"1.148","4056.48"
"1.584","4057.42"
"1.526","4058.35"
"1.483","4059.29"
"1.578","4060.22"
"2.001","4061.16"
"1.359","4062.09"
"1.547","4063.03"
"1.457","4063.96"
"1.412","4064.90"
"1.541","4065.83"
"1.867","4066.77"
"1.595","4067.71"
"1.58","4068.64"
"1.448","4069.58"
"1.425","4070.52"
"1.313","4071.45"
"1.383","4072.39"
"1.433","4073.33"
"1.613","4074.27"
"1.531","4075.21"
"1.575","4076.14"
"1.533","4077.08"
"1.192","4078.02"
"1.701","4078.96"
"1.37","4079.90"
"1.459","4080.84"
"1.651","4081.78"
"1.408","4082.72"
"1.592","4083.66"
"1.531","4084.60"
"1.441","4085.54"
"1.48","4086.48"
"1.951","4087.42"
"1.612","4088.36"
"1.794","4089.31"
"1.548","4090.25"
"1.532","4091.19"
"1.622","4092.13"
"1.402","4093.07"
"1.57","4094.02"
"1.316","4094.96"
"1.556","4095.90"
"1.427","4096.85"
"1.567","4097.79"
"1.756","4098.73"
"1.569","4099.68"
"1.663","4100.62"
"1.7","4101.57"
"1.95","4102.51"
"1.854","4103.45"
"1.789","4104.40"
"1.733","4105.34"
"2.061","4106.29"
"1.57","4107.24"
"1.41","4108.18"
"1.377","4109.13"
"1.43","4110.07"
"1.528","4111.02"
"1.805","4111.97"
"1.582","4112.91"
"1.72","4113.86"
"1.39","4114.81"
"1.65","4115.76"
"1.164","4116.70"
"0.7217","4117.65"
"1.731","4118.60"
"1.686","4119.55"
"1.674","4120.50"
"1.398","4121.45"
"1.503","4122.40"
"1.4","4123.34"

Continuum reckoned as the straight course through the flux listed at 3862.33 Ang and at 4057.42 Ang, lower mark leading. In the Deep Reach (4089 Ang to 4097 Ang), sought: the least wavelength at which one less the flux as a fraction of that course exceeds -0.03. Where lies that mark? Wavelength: 4090.25 Ang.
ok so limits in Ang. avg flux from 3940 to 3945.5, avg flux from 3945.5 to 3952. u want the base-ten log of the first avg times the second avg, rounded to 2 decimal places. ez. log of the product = 0.44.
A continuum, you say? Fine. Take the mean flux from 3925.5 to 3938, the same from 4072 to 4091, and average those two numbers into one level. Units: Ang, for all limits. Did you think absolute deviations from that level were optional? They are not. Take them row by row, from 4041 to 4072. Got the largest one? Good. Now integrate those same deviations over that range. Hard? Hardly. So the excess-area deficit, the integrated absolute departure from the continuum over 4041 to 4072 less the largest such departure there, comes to 3.3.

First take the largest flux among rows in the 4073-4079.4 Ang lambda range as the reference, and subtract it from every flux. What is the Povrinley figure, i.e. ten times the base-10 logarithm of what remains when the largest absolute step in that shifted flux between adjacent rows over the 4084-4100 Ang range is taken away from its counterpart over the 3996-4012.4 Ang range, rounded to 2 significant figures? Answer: -11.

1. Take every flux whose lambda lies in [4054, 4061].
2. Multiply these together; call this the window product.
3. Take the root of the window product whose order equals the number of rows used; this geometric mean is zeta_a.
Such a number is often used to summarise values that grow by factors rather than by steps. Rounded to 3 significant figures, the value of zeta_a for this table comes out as 1.48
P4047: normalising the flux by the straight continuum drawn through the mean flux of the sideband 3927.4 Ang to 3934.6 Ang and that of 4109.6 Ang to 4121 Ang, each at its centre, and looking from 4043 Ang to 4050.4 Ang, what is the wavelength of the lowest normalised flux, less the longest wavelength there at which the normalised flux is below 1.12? -4.7 Ang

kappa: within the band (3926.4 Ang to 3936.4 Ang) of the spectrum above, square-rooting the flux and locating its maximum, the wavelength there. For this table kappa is 3928.71 Ang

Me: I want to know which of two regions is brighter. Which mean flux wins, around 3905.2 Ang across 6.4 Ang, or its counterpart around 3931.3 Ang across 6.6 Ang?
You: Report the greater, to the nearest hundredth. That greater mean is 1.59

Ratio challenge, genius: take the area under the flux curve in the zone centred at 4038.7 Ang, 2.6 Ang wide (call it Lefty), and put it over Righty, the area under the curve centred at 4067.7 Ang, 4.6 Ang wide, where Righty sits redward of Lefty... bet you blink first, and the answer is 0.6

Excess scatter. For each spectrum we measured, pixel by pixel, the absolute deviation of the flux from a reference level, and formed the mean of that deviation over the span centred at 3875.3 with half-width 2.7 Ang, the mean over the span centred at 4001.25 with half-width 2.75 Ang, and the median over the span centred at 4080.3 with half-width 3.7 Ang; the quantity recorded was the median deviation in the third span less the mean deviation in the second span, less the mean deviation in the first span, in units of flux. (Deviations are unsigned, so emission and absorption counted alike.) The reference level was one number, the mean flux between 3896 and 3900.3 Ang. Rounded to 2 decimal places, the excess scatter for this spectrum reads -0.16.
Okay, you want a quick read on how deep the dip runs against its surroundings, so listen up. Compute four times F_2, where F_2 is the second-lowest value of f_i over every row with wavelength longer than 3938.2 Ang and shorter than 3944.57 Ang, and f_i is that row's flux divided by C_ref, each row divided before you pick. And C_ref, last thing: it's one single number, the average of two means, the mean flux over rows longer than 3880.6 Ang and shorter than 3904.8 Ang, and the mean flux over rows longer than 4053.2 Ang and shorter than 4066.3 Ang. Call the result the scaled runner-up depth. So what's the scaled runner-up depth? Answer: 3.8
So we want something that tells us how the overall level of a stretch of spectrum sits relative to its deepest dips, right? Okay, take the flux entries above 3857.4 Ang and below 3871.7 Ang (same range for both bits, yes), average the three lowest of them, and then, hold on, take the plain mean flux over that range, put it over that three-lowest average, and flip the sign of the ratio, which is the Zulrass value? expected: -1.25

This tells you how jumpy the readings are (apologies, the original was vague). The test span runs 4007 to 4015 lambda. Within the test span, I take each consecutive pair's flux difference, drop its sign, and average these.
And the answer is 0.12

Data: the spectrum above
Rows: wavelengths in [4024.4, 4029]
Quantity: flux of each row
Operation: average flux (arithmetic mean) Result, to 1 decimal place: 1.6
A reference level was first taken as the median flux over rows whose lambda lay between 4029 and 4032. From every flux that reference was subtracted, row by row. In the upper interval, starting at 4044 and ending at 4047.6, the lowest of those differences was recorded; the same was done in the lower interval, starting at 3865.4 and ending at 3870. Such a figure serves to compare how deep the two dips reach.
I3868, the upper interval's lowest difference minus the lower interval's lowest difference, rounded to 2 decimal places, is -0.69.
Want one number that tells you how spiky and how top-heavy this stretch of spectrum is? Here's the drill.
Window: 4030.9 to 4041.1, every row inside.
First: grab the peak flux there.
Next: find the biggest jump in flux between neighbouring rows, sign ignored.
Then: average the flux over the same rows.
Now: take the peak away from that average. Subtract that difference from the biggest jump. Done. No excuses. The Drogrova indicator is 0.8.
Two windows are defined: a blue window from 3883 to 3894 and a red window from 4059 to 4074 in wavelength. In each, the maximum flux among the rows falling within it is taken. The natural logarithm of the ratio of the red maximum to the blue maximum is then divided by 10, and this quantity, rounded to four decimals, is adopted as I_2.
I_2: -0.0078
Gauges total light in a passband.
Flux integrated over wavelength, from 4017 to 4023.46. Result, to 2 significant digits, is 9.5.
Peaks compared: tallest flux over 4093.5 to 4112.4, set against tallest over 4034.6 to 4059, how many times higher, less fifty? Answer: -48.9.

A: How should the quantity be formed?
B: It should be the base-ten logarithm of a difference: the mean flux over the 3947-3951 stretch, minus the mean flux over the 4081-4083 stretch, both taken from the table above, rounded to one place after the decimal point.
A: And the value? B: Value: -0.8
